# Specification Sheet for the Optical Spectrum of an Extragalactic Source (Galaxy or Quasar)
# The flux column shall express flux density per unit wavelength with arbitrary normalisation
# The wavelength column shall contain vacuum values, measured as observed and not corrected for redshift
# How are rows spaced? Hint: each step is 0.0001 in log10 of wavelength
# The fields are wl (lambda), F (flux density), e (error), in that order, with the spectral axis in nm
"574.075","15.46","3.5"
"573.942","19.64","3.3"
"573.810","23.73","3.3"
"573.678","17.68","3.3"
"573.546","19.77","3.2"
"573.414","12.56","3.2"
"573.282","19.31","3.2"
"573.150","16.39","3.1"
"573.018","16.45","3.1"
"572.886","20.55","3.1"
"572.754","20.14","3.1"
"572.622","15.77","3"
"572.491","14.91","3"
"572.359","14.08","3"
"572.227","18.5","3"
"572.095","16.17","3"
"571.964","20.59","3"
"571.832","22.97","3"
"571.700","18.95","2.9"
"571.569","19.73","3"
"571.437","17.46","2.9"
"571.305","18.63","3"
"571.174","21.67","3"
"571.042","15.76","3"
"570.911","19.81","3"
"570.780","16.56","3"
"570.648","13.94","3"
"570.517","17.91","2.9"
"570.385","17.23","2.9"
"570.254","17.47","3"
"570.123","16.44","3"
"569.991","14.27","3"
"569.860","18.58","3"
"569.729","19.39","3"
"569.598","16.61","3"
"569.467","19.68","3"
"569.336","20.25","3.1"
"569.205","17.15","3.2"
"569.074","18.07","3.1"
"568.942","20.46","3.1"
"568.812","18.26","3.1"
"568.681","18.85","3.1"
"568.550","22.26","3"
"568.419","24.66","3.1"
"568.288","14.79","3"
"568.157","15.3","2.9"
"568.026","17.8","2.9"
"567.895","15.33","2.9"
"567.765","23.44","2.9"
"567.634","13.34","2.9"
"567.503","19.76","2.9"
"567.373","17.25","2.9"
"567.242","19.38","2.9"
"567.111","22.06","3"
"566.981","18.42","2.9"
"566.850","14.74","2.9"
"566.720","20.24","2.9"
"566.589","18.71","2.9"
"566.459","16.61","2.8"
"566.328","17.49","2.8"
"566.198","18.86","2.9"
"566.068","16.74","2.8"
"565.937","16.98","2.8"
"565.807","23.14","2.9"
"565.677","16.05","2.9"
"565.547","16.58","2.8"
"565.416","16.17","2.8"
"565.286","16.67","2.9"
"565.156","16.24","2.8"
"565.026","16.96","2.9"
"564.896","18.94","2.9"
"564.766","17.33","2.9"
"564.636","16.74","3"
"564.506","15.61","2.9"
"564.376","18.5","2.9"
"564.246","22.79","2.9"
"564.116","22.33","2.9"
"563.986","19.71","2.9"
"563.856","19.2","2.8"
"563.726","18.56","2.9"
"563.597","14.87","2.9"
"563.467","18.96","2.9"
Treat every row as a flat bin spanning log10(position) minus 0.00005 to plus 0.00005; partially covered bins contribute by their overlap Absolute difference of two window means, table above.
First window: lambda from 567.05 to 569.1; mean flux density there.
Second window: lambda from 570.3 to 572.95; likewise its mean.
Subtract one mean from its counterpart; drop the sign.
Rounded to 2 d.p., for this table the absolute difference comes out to 0.75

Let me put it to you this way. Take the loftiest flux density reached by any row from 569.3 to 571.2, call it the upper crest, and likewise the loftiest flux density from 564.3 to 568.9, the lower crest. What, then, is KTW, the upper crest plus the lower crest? 46.3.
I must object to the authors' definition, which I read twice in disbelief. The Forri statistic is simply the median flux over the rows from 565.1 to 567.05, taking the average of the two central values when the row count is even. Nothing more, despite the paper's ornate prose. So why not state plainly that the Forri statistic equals 16.7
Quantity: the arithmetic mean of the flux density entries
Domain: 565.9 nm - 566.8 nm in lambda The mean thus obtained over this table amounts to 17.9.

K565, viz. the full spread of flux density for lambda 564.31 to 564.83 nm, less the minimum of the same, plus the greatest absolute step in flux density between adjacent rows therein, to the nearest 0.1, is -9.8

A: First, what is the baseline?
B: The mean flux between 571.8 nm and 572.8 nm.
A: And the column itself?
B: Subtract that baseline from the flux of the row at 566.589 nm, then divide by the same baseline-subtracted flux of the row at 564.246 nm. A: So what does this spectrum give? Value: 0.2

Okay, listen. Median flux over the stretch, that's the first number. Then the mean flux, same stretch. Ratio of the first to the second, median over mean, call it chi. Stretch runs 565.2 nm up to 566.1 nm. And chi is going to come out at 0.954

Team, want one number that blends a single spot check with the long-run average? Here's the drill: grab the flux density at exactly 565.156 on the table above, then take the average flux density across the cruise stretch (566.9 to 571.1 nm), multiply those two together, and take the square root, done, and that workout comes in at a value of 17.2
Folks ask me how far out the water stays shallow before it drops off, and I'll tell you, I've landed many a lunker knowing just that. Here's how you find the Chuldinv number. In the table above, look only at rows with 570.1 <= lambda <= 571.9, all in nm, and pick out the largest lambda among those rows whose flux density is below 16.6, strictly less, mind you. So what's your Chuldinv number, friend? 571.042 nm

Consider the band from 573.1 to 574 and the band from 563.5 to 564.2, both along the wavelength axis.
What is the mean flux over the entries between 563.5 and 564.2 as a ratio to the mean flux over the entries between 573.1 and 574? 1.03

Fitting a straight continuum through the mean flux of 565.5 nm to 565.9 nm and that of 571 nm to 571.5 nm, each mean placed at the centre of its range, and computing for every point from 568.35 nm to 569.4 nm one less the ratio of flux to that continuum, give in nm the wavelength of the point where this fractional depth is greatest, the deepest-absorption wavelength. 569.205 nm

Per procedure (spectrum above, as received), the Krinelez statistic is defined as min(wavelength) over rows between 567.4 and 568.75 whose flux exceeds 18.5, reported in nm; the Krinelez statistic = 567.503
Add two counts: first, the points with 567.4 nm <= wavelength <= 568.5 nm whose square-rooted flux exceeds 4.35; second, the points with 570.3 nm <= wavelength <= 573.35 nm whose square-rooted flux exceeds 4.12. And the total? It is 17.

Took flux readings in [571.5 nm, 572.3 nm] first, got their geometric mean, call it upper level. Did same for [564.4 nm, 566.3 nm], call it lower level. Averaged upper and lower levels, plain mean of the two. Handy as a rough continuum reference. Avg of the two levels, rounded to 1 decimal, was 18.3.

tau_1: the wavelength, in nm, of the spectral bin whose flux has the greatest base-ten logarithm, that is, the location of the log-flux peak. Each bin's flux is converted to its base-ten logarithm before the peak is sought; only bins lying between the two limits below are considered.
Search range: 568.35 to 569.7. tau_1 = 568.419 nm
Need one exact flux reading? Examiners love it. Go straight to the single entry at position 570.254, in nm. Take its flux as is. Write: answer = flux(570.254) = 17.47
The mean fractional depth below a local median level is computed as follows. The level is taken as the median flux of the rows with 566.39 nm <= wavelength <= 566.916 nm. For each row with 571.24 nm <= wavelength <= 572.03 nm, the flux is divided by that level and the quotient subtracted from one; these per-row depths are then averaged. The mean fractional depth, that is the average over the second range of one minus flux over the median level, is -0.117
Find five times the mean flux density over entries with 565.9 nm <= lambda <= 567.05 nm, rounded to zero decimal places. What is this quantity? 88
